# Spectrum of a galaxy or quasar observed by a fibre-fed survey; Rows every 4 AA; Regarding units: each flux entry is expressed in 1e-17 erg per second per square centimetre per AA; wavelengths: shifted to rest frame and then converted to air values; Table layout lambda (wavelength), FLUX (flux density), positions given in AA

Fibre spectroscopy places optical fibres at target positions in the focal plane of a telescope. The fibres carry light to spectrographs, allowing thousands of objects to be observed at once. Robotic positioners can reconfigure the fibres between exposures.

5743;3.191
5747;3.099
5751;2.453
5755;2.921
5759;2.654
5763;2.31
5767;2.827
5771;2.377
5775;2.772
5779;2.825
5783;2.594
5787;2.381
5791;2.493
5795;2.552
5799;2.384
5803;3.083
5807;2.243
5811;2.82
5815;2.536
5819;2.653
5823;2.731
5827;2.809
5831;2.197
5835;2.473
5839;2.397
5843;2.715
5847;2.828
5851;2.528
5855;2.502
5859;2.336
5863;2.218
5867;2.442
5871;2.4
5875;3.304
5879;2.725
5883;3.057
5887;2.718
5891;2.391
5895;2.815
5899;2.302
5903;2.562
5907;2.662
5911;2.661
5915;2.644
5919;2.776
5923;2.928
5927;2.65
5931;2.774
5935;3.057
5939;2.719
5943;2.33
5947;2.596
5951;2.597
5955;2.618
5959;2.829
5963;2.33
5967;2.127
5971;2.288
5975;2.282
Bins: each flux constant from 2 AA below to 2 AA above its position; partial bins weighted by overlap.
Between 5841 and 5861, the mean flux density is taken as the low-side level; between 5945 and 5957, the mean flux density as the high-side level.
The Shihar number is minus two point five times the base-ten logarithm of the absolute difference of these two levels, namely 4.2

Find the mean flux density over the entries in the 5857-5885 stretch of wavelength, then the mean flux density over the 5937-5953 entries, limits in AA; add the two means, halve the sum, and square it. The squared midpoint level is 6.76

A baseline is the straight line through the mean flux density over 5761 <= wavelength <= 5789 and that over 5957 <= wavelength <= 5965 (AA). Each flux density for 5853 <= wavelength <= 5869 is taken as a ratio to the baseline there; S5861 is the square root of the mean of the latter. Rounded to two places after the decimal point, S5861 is 0.96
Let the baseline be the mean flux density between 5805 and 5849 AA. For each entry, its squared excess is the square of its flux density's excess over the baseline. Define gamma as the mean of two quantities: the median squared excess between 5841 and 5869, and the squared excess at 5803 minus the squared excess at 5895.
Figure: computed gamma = 0.11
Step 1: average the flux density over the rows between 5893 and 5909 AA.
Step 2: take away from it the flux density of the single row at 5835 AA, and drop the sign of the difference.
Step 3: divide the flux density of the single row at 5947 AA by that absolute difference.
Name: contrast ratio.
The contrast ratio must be 23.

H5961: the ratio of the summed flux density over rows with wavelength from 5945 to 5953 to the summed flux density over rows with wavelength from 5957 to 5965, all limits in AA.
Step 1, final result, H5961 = 1.01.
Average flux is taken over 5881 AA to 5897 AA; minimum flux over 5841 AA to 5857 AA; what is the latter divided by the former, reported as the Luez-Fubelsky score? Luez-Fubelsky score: 0.91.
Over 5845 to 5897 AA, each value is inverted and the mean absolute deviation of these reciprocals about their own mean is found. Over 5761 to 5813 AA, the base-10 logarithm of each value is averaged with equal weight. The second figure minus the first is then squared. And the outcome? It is 0.141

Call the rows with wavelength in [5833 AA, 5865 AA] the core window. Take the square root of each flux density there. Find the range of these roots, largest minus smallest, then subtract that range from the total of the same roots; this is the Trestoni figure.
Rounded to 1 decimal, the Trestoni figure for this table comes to 12.4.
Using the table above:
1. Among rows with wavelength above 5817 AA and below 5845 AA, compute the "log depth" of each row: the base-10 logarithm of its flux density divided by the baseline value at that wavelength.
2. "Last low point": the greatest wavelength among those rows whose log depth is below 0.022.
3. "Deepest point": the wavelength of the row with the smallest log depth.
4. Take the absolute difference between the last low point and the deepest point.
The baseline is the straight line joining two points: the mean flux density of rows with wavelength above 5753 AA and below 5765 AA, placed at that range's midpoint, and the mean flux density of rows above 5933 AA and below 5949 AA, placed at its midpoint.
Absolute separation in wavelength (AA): 12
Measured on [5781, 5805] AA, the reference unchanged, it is 12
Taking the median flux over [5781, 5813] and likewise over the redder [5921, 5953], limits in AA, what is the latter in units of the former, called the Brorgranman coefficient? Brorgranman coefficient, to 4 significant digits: 1.064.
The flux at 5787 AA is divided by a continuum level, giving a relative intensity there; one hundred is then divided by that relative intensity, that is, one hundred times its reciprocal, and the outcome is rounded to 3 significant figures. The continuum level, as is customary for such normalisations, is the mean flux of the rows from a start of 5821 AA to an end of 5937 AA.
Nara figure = 111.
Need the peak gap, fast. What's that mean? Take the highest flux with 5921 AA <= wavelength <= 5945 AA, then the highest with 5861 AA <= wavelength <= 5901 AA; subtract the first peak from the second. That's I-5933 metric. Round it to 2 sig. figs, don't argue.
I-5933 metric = 0.25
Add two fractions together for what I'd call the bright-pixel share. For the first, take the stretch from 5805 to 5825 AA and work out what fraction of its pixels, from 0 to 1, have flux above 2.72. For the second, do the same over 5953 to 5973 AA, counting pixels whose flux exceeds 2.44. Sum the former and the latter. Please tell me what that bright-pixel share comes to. 0.80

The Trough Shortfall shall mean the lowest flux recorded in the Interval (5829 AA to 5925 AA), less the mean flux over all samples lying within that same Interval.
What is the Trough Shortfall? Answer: -0.41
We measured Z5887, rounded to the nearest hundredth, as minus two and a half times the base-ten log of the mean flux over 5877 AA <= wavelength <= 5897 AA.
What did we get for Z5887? -1.09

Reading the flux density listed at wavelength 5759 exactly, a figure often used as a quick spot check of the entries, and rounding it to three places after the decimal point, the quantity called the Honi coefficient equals 2.654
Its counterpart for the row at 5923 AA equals 2.928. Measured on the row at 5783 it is 2.594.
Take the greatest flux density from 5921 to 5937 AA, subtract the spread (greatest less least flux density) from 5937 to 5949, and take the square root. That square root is 1.63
